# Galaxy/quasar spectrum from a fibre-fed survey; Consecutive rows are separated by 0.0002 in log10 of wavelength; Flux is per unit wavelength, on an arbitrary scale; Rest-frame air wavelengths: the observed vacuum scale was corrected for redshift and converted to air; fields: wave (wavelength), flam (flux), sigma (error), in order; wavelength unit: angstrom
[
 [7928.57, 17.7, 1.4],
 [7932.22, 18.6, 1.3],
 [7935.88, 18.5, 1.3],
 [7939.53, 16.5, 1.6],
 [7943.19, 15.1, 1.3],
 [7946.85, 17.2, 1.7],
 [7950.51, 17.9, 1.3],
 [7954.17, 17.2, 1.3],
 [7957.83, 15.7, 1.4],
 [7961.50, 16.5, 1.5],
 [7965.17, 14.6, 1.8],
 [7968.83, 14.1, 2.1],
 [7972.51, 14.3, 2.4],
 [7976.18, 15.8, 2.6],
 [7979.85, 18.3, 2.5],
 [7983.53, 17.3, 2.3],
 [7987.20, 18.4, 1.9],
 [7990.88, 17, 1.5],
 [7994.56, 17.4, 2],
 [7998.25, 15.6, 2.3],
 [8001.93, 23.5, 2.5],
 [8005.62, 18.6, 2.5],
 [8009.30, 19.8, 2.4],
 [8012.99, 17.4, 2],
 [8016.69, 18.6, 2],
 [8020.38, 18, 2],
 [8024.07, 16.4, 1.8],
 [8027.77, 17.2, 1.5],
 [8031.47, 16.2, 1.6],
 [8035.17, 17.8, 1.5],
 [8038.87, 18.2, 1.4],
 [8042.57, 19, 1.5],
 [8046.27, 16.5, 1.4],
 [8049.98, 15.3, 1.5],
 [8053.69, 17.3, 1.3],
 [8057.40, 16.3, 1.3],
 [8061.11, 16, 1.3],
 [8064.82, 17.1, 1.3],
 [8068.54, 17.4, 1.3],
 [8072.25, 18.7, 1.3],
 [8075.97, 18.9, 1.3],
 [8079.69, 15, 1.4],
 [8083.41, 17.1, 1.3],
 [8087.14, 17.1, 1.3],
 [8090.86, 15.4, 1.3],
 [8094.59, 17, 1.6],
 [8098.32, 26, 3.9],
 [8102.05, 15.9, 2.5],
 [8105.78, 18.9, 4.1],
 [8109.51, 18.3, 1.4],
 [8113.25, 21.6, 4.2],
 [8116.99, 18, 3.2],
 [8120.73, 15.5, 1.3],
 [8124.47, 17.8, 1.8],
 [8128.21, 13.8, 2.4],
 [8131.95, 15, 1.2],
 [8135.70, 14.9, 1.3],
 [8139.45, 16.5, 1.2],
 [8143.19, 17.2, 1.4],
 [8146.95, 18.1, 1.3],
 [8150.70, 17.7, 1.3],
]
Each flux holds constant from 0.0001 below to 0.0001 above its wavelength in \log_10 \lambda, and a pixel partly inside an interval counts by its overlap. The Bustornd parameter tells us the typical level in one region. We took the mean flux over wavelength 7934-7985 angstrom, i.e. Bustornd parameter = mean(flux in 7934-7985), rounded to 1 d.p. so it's 16.4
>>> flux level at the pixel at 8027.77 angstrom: 17.2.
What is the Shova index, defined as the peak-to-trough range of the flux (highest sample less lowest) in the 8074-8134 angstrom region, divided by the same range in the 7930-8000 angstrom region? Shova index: 2.7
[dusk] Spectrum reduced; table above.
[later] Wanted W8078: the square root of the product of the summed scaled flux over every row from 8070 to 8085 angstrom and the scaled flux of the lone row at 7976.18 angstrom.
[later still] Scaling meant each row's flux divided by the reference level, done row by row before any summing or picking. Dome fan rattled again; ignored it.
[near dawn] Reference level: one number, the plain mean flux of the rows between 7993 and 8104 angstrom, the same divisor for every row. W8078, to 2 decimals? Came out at 1.88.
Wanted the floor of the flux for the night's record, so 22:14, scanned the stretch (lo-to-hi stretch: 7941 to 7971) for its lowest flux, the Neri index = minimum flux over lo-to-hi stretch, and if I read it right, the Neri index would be 14.1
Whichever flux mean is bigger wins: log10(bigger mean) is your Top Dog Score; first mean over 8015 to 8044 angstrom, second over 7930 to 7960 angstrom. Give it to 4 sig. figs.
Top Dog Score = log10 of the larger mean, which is 1.247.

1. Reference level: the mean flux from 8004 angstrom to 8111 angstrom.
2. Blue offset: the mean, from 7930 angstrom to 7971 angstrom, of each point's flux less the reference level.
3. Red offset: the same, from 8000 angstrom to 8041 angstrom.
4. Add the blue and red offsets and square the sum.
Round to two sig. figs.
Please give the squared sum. 0.16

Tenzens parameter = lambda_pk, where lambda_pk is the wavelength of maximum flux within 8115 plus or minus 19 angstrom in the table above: 8098.32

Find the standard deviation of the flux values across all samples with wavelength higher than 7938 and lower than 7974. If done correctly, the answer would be 1.3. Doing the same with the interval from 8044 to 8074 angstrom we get 1.0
